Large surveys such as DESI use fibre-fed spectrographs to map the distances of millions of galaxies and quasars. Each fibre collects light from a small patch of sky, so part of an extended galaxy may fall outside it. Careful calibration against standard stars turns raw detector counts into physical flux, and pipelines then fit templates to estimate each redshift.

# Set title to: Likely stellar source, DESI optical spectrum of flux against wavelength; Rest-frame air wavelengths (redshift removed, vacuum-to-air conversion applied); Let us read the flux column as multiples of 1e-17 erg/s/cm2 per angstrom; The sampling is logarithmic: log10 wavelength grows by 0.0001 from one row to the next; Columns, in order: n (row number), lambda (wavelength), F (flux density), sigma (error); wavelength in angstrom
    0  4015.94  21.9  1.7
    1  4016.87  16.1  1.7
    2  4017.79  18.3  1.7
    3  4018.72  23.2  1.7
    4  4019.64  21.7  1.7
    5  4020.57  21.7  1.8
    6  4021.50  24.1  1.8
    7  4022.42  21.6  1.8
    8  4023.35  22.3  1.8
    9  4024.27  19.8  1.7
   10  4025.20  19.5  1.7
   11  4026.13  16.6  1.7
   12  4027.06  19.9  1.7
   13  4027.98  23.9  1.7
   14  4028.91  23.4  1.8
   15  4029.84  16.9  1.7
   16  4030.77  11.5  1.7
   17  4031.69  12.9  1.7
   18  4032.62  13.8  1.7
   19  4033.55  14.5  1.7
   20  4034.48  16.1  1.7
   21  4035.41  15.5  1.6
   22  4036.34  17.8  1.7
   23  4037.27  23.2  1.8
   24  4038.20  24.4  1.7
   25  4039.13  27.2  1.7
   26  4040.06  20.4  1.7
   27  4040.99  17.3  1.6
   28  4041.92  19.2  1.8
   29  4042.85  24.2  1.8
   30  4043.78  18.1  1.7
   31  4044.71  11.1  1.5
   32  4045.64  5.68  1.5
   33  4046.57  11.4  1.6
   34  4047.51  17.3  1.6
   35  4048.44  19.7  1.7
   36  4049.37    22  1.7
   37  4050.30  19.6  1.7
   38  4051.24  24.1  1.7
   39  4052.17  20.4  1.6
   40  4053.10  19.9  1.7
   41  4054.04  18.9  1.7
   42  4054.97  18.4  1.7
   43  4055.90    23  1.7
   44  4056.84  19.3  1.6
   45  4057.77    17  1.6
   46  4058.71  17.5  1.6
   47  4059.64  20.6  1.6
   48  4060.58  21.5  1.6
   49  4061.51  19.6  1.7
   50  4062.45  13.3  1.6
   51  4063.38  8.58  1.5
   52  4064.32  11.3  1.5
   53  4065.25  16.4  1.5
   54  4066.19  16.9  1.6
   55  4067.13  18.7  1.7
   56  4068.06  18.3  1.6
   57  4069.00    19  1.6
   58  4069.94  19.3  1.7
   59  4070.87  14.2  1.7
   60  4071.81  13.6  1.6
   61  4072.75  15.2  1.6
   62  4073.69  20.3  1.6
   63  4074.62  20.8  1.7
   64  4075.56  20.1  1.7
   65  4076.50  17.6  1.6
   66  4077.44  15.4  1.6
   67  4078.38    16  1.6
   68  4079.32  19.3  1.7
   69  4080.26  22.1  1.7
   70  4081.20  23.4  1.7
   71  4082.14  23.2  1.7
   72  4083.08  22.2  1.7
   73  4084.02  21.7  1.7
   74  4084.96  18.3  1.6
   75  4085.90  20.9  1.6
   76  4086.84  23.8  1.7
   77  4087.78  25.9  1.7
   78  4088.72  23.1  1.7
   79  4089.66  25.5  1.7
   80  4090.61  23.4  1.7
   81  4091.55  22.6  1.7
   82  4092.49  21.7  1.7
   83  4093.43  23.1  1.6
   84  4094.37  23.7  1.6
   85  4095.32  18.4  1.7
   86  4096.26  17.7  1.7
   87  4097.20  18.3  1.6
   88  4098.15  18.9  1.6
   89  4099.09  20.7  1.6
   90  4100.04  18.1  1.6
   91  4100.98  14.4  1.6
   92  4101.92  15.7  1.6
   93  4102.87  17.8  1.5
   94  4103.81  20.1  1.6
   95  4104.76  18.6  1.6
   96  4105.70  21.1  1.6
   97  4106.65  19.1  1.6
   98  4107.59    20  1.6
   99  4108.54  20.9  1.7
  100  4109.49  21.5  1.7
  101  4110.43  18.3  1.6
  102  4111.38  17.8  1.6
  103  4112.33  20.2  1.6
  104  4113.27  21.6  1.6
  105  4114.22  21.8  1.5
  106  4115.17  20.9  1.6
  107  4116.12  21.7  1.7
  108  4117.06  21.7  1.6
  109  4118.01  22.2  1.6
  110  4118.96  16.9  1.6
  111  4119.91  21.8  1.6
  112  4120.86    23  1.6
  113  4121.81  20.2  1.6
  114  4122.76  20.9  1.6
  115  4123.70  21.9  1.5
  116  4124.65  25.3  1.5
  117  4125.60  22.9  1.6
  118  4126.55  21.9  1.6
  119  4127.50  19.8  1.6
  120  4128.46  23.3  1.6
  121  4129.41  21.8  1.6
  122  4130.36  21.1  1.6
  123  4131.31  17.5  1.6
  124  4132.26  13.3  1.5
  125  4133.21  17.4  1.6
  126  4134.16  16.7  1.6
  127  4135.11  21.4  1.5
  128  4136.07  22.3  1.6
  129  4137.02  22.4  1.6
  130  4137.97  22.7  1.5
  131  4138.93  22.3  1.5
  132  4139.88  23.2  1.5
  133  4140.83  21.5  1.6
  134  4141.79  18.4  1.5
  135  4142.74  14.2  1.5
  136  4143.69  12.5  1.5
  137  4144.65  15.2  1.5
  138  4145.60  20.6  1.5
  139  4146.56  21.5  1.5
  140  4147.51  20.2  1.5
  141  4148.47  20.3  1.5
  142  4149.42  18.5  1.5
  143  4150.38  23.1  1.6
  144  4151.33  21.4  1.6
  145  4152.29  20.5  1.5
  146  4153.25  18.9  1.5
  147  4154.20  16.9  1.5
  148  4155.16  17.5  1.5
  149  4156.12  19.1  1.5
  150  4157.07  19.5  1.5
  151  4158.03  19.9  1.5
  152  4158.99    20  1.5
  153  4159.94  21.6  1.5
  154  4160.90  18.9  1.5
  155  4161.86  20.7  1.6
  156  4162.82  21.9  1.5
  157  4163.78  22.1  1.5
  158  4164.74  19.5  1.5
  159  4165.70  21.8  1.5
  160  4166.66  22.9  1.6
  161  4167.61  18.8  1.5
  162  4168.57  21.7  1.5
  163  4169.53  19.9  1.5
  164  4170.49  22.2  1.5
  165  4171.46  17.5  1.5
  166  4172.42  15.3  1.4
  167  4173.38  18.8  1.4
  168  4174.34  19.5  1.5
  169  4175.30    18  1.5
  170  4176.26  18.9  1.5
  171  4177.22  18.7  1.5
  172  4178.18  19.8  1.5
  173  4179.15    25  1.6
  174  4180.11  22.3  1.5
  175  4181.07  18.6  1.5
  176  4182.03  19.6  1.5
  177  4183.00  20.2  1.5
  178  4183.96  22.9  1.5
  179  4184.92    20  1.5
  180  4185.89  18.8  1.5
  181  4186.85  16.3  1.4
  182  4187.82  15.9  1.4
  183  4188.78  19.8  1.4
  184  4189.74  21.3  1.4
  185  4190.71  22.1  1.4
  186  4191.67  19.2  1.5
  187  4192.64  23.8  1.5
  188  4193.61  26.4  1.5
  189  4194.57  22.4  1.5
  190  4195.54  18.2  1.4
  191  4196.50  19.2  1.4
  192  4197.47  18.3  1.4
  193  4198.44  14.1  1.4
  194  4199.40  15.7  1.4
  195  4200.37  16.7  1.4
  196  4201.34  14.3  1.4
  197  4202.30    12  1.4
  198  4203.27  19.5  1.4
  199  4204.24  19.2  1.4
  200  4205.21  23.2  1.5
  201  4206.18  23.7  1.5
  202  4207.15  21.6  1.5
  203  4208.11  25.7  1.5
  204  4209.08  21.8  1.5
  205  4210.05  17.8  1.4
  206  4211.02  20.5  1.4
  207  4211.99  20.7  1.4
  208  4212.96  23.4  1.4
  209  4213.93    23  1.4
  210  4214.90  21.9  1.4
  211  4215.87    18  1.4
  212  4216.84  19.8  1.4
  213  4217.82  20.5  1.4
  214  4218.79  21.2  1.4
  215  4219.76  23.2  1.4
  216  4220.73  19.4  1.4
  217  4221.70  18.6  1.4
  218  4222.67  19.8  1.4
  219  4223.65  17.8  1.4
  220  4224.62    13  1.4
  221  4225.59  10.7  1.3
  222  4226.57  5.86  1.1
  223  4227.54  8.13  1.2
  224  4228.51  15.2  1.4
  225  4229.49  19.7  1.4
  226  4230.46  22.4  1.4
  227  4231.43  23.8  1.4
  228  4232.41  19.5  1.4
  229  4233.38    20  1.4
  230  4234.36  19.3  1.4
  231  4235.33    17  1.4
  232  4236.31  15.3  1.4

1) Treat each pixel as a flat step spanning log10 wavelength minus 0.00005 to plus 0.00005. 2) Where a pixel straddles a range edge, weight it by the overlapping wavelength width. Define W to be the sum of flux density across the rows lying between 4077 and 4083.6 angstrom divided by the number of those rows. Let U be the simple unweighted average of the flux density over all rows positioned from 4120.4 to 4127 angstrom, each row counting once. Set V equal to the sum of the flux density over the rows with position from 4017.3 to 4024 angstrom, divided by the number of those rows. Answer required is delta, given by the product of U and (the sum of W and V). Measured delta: 938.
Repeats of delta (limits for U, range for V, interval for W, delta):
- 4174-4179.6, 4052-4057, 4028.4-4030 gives 802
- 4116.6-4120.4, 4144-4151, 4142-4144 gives 687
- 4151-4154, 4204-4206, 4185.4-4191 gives 815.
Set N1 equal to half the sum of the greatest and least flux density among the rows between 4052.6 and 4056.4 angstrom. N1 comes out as 20.7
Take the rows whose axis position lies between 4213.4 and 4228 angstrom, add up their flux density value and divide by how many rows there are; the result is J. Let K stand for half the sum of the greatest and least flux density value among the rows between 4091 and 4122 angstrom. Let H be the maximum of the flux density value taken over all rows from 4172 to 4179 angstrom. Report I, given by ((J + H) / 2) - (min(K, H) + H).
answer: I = -20.3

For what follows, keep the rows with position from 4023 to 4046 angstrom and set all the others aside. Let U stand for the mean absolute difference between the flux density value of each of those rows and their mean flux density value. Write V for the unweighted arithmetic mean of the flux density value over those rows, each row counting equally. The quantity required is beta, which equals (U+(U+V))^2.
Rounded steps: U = 3.9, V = 18.2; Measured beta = 678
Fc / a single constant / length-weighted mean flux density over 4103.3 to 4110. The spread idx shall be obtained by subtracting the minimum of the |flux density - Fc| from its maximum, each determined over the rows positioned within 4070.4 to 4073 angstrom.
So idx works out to 2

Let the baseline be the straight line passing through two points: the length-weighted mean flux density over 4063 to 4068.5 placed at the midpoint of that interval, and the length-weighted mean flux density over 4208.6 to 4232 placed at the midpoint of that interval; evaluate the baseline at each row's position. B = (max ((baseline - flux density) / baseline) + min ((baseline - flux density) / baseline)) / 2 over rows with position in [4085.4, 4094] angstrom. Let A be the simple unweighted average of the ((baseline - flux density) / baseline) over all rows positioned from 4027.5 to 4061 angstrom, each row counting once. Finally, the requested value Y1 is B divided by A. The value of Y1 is 1.9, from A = -0.27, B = -0.50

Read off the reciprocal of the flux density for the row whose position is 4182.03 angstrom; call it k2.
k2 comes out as 0.051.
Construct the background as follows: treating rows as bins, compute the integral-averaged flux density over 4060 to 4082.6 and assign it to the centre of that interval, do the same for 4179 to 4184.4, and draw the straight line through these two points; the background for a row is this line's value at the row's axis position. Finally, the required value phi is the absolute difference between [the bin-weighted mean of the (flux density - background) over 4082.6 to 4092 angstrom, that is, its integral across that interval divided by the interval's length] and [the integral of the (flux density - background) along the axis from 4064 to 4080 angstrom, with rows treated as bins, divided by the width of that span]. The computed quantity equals 4.9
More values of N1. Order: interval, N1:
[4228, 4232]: 19.5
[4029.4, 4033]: 14.2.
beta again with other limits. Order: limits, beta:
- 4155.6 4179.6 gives 536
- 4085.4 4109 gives 637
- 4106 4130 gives 568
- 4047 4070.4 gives 534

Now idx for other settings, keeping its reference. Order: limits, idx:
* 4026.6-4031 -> 8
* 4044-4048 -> 12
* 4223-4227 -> 12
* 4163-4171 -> 2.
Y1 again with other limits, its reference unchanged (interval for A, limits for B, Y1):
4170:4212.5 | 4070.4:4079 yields 1.3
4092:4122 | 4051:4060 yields 1.6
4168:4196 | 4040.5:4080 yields 0.2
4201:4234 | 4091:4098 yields 12.5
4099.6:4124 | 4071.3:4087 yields 0.9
